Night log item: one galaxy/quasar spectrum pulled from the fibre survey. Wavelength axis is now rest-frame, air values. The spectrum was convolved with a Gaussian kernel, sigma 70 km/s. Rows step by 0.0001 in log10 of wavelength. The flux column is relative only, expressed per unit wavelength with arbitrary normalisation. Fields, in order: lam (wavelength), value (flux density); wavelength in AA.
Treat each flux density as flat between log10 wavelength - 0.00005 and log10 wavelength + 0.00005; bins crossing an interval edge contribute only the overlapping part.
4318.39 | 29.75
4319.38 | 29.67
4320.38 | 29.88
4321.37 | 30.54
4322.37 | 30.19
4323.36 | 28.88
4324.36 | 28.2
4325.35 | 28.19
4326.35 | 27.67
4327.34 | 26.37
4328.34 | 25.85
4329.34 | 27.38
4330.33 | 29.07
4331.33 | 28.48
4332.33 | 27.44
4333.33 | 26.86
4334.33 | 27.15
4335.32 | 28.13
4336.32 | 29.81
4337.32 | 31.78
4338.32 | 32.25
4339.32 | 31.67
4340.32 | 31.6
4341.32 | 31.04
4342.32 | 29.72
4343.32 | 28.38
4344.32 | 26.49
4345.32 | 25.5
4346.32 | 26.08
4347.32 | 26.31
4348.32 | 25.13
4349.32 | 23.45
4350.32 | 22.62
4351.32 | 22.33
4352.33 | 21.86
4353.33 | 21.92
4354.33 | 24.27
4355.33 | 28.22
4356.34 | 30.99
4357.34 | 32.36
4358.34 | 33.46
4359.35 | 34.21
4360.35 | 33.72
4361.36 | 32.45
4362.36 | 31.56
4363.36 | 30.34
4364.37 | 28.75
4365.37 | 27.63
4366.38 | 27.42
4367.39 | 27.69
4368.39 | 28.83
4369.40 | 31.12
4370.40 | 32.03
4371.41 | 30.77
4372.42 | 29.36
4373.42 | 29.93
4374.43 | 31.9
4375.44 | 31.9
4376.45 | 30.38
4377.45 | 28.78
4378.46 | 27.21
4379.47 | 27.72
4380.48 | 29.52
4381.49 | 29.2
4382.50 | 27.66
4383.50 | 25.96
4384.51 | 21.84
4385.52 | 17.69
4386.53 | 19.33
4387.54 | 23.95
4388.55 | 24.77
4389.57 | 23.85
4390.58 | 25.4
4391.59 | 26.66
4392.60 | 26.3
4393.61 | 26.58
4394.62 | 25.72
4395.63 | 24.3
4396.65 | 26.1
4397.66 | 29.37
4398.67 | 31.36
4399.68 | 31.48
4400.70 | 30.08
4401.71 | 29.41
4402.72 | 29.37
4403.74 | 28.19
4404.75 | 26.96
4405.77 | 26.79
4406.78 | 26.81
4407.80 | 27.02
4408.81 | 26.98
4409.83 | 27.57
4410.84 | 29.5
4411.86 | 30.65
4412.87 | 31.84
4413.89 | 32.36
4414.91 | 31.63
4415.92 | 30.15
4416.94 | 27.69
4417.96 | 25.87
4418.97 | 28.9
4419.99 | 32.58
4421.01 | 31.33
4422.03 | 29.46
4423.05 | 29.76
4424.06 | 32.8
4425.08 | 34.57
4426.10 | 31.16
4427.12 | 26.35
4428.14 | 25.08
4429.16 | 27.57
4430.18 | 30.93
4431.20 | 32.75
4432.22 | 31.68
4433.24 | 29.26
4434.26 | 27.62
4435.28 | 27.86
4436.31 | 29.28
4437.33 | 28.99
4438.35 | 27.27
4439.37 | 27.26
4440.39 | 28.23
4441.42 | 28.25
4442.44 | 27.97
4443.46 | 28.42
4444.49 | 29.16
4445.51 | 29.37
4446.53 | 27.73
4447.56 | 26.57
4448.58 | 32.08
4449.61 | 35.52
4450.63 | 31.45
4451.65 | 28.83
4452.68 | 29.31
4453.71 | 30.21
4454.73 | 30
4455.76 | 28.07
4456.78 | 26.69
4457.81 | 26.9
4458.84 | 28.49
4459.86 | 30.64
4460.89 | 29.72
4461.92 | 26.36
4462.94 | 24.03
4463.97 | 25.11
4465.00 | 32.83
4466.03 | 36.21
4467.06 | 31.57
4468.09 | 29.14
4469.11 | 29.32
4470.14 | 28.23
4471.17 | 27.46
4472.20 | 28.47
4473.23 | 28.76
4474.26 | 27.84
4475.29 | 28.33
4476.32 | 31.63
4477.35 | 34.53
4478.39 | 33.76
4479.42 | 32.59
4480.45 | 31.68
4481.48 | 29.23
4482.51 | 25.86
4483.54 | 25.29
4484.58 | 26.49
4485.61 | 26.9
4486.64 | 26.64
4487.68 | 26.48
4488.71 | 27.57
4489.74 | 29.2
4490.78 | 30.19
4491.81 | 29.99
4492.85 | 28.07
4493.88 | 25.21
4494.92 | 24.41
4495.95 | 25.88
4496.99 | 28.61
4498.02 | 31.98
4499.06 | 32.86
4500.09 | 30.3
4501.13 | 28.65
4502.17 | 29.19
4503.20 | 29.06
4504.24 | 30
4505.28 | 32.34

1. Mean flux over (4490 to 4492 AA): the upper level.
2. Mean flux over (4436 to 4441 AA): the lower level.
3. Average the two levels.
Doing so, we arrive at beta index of 29.1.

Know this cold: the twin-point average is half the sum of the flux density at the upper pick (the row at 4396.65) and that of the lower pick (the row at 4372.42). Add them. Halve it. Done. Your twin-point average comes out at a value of 27.7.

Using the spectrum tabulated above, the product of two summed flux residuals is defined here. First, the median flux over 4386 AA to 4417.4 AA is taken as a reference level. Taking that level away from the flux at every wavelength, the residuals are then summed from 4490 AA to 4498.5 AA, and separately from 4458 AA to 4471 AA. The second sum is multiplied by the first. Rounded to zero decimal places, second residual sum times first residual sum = 224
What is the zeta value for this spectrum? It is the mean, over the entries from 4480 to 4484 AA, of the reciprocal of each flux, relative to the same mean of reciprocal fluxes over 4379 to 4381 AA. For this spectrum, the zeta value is 1.03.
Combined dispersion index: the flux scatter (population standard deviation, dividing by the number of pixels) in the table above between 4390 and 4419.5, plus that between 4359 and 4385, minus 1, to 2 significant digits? 3.8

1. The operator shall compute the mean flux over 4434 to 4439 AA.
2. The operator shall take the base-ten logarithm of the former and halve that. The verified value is 0.725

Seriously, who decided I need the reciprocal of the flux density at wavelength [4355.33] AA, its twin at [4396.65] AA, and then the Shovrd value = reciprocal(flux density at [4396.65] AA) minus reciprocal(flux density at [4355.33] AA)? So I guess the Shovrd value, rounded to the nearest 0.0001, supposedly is 0.0029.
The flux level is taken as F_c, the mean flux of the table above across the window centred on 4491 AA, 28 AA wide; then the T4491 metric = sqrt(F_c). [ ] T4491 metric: 5.38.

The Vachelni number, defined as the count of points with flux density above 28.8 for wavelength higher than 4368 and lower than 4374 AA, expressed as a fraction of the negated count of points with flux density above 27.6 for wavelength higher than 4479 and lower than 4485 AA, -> -2.0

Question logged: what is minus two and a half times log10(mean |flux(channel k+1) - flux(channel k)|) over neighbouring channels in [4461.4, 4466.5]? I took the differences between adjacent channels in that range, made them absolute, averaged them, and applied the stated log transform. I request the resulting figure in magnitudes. -1.4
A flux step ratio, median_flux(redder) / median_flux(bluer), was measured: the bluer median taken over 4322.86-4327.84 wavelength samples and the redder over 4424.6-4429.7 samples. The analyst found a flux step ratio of 0.98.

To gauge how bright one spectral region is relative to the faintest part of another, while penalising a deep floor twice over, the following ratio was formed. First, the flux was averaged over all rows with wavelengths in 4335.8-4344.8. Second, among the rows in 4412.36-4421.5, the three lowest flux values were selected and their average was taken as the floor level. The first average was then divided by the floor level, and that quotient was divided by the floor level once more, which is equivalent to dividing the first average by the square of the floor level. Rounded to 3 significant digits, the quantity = 0.0401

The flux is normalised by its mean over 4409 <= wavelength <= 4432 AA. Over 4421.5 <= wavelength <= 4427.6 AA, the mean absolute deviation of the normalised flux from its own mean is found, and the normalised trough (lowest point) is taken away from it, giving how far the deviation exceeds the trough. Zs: -0.806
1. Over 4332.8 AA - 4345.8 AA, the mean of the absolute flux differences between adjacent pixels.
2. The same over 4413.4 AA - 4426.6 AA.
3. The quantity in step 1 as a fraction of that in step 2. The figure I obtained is 0.49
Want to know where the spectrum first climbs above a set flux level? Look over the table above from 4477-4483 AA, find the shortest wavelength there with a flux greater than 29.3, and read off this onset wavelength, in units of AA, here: 4477.35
